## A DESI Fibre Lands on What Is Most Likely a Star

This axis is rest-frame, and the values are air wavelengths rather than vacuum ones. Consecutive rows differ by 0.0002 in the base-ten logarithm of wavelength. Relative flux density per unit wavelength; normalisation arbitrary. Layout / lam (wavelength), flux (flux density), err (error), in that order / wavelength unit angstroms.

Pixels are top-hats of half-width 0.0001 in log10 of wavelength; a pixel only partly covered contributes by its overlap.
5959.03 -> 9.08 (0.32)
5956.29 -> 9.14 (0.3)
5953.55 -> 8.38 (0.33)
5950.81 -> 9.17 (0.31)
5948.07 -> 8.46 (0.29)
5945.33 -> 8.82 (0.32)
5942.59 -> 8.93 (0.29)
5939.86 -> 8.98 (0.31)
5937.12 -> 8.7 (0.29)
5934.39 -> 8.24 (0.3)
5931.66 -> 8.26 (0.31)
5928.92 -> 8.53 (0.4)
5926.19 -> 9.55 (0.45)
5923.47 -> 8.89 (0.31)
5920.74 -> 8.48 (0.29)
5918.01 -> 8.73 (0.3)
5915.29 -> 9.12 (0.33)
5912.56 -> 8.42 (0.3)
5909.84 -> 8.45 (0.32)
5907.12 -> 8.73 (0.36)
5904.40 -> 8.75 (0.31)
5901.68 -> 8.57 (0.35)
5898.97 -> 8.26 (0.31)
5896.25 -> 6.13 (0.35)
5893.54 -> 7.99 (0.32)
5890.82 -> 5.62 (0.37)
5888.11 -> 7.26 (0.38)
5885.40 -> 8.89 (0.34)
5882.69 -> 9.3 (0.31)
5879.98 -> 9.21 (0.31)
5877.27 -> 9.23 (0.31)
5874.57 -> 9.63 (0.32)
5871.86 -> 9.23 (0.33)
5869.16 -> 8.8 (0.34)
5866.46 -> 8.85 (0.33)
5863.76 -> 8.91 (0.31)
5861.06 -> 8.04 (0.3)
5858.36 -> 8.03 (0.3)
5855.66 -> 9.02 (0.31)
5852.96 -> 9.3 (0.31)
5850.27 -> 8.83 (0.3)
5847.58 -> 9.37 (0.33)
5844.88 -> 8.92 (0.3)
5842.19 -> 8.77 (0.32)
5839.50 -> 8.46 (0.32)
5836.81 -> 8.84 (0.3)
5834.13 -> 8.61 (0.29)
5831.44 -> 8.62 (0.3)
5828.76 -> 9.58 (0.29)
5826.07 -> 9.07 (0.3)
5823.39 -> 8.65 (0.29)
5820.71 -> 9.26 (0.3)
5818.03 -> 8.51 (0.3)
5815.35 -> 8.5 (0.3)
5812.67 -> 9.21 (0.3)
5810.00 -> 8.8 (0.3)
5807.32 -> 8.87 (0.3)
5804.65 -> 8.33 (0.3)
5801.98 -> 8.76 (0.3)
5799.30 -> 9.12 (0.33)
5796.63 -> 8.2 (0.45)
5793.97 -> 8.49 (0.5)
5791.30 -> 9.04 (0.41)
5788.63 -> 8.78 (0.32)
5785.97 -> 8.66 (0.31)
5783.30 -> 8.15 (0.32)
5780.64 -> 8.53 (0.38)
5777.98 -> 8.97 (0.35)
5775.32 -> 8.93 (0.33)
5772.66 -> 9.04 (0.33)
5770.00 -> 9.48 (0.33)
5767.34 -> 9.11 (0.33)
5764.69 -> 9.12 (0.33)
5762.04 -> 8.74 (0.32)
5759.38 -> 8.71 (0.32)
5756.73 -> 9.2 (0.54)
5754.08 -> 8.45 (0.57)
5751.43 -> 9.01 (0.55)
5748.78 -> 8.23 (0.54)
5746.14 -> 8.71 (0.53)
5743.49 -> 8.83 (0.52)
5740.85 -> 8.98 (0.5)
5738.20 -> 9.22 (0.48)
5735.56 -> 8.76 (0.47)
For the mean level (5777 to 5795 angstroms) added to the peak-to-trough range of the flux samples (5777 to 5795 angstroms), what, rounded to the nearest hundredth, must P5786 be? 9.55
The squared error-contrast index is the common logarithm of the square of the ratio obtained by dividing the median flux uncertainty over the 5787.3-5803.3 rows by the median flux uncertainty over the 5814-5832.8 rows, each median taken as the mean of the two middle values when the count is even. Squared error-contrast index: 0.2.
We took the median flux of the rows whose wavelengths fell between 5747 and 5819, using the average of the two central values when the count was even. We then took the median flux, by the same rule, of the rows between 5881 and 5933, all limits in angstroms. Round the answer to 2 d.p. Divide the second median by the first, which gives 0.97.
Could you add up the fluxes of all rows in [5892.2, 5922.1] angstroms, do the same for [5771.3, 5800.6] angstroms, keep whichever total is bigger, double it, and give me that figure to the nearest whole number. 192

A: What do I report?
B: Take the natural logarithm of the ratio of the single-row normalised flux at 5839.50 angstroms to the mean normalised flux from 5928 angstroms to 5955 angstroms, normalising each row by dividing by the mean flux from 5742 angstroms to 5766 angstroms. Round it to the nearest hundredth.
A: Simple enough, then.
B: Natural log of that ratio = -0.02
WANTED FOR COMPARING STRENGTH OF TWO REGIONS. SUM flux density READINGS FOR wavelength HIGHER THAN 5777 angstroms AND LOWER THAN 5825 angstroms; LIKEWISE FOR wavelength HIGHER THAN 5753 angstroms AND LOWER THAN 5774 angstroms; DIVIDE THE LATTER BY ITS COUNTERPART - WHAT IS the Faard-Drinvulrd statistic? 0.5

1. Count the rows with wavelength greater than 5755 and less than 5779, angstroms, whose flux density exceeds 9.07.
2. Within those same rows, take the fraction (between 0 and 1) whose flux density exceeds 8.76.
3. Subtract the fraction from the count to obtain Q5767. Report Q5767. 3.2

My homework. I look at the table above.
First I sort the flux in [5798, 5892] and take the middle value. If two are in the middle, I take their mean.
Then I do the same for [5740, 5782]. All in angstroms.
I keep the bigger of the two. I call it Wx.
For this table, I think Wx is 8.95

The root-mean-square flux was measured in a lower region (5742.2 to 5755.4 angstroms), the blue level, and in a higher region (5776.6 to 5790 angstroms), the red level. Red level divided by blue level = 1.00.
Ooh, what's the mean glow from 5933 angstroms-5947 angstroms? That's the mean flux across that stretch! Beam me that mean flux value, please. 8.73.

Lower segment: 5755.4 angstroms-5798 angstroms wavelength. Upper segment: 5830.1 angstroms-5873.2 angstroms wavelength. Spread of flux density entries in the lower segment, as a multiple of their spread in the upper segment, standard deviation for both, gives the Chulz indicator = 0.94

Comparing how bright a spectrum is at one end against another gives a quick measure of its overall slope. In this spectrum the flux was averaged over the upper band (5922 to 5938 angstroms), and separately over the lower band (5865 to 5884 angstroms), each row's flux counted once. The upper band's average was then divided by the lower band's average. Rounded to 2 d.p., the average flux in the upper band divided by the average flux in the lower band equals 0.95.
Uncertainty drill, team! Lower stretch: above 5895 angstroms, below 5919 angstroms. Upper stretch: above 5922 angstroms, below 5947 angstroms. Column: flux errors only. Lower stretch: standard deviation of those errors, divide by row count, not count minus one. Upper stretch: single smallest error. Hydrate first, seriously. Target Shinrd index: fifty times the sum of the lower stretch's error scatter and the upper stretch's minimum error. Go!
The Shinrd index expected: 15.6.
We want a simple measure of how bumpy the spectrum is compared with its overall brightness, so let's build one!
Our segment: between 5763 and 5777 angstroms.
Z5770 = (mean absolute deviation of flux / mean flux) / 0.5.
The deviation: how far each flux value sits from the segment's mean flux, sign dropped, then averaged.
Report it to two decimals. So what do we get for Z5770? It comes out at 0.03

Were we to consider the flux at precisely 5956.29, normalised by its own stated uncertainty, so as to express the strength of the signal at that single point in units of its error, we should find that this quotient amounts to 30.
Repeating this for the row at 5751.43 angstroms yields 16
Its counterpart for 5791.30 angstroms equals 22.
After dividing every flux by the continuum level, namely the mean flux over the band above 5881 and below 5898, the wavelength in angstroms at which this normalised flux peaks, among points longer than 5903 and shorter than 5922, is 5915.29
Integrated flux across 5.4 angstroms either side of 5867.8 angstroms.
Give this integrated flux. 96.7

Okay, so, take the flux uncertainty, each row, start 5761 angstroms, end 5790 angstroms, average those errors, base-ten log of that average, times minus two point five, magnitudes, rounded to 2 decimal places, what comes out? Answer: 1.20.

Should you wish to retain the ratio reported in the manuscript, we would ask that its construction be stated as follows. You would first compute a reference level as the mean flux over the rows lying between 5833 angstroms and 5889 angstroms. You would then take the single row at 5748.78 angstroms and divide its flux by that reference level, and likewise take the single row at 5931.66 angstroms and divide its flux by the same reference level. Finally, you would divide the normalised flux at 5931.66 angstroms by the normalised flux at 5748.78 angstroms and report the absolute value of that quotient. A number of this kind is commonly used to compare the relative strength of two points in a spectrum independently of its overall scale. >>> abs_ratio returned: 1.00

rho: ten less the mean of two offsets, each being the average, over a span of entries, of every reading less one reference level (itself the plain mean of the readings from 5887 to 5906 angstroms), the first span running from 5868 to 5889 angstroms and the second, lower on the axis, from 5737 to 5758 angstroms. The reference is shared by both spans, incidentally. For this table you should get 8.63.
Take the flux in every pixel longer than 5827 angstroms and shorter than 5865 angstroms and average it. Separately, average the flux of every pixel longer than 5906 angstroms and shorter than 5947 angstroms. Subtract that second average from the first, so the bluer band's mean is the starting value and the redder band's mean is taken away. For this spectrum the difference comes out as 0.09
